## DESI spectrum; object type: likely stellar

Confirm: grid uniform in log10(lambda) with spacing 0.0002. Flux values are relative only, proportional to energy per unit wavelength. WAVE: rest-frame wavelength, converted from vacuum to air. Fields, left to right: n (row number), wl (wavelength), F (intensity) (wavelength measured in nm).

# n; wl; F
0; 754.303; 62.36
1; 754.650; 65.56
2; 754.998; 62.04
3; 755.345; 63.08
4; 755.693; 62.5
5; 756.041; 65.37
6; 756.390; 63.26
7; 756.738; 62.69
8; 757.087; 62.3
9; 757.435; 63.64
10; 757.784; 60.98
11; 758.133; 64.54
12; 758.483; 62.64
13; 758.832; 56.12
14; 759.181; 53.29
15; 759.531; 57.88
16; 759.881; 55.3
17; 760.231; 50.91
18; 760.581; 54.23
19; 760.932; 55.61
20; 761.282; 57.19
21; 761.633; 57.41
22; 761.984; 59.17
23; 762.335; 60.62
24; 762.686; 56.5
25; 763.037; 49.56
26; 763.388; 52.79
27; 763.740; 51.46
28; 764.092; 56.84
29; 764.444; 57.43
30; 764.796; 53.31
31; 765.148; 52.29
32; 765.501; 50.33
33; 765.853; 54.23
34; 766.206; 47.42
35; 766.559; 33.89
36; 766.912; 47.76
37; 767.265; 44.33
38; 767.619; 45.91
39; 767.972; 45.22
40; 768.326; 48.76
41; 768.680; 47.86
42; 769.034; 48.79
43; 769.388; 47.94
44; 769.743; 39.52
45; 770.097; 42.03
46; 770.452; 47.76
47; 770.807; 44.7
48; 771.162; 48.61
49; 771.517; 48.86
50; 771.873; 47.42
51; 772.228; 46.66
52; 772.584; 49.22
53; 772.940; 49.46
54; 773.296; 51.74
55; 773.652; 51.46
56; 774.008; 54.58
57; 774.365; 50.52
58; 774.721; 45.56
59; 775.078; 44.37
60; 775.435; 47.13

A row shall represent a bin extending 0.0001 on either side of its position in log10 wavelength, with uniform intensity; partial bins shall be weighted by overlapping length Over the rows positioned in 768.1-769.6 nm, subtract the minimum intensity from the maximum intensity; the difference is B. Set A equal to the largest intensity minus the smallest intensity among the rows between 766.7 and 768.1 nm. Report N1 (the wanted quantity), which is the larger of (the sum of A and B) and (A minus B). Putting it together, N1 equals 4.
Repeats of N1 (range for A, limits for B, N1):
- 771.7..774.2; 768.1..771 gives 17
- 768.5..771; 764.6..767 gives 30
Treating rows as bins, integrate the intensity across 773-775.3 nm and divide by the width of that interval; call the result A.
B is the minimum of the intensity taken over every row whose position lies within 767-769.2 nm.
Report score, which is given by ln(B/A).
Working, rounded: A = 50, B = 44.33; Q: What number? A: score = -0.11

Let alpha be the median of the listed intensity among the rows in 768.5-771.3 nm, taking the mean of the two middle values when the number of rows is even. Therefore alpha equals 48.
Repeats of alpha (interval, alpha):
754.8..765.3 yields 57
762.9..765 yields 53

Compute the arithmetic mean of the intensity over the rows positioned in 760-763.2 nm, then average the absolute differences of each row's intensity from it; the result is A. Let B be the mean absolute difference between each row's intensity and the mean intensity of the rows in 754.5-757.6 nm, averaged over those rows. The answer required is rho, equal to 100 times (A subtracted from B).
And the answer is -178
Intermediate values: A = 2.8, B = 1.0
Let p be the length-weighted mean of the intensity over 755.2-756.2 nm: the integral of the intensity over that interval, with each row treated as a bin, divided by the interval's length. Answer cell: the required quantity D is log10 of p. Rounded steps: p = 64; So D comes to 1.80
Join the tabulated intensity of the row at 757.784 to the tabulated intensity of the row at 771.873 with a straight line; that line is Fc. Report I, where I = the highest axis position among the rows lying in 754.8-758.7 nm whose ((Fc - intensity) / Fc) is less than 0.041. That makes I 758.483 nm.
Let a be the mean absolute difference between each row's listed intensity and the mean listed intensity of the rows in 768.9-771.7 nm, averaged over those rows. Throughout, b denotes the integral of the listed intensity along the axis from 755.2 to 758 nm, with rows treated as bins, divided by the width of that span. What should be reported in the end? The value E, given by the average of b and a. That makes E 33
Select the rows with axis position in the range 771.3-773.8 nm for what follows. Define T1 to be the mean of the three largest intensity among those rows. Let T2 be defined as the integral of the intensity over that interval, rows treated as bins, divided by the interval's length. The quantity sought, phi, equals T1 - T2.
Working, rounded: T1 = 50.9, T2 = 49.2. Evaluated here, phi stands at 1.7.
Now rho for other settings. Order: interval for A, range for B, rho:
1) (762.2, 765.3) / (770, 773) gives -113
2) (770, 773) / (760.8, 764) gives 106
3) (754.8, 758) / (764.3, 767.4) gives 416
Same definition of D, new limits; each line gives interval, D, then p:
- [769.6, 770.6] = 1.63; 43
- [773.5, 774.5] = 1.72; 52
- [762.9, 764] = 1.71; 52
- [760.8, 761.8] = 1.75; 57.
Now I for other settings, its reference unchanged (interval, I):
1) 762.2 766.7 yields 765.853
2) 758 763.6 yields 762.686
